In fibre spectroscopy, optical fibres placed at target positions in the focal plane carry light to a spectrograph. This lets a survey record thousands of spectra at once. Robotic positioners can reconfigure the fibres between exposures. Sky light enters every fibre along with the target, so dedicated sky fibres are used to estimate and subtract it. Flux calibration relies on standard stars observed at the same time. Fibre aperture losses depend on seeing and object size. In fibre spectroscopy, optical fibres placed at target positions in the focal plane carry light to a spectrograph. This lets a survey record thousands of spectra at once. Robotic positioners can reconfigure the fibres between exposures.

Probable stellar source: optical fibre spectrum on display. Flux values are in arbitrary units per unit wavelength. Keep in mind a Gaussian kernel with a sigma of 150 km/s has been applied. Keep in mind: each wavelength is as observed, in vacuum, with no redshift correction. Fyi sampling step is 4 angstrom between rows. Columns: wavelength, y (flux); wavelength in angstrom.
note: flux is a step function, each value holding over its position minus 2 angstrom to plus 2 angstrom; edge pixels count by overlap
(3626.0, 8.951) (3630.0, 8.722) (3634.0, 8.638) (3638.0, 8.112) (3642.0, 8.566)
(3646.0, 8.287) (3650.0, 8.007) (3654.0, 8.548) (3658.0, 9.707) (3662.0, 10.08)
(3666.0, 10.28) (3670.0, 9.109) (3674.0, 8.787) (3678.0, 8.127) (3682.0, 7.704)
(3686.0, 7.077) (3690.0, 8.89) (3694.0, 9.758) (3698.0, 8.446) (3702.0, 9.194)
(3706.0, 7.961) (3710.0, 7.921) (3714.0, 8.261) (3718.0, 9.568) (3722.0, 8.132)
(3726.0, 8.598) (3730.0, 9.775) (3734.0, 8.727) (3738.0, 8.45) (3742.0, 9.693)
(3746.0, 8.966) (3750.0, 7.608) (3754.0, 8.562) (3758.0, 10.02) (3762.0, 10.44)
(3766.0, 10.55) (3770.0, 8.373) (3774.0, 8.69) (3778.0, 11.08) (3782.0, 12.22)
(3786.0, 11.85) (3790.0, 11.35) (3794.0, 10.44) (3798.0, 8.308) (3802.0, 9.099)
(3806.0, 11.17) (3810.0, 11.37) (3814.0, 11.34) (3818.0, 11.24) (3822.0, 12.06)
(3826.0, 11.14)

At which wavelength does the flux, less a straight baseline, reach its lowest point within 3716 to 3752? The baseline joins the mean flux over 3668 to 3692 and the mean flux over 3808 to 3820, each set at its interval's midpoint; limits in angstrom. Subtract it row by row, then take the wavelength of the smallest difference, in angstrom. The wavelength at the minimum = 3750.0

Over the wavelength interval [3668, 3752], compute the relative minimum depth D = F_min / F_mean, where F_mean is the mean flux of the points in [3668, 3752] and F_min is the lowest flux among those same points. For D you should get 0.822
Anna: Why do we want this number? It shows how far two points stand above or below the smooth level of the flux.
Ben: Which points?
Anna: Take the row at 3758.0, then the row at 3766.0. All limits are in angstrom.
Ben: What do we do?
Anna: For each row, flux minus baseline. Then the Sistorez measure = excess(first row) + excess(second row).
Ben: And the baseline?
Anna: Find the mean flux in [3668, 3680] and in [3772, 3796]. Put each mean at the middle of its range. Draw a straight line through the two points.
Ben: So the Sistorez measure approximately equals -0.4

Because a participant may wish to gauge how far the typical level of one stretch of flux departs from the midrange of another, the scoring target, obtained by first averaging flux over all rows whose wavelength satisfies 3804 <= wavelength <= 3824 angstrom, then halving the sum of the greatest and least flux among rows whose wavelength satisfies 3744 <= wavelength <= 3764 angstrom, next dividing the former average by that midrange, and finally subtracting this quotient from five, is 3.73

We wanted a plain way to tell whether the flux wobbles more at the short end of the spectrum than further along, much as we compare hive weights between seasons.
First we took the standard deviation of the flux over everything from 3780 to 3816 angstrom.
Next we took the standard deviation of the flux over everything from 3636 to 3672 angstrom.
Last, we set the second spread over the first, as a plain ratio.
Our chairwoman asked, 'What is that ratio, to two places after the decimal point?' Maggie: 0.67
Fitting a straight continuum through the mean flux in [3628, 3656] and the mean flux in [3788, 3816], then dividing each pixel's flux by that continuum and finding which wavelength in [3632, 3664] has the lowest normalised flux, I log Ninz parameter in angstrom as 3650.0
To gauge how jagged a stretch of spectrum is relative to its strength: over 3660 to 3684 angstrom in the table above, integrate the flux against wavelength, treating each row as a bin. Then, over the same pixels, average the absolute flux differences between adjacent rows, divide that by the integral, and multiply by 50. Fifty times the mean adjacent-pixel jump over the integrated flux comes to 0.13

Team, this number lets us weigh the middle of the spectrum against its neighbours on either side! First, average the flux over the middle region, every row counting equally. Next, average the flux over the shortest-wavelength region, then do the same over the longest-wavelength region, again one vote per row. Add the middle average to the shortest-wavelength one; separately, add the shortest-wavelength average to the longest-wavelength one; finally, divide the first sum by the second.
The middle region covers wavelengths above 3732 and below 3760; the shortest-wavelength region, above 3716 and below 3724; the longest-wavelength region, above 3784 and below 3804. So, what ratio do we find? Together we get 0.93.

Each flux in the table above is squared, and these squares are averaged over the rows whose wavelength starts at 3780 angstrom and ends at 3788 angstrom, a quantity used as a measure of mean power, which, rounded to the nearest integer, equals 145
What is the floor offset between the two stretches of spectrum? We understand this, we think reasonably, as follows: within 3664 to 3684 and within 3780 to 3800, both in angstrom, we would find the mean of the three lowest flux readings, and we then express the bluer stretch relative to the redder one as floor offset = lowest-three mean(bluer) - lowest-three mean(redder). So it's -1.8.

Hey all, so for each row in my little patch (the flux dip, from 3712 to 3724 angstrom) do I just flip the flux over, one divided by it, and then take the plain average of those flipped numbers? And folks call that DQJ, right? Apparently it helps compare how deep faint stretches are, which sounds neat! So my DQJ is 0.116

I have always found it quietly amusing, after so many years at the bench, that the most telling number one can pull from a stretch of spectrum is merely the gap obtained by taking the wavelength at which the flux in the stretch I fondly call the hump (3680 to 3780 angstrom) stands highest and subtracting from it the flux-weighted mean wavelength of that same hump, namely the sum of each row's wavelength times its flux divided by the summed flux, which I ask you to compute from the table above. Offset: 46.4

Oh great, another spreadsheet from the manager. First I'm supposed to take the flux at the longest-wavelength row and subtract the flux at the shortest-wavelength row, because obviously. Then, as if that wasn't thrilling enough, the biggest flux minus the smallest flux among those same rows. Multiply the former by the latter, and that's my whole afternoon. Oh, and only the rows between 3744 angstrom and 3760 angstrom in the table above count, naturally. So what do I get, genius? 2.5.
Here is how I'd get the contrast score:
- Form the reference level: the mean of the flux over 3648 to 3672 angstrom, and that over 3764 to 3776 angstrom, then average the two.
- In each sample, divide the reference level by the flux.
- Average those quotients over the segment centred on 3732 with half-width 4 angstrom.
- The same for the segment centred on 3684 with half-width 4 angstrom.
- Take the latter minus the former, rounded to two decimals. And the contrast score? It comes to 0.25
